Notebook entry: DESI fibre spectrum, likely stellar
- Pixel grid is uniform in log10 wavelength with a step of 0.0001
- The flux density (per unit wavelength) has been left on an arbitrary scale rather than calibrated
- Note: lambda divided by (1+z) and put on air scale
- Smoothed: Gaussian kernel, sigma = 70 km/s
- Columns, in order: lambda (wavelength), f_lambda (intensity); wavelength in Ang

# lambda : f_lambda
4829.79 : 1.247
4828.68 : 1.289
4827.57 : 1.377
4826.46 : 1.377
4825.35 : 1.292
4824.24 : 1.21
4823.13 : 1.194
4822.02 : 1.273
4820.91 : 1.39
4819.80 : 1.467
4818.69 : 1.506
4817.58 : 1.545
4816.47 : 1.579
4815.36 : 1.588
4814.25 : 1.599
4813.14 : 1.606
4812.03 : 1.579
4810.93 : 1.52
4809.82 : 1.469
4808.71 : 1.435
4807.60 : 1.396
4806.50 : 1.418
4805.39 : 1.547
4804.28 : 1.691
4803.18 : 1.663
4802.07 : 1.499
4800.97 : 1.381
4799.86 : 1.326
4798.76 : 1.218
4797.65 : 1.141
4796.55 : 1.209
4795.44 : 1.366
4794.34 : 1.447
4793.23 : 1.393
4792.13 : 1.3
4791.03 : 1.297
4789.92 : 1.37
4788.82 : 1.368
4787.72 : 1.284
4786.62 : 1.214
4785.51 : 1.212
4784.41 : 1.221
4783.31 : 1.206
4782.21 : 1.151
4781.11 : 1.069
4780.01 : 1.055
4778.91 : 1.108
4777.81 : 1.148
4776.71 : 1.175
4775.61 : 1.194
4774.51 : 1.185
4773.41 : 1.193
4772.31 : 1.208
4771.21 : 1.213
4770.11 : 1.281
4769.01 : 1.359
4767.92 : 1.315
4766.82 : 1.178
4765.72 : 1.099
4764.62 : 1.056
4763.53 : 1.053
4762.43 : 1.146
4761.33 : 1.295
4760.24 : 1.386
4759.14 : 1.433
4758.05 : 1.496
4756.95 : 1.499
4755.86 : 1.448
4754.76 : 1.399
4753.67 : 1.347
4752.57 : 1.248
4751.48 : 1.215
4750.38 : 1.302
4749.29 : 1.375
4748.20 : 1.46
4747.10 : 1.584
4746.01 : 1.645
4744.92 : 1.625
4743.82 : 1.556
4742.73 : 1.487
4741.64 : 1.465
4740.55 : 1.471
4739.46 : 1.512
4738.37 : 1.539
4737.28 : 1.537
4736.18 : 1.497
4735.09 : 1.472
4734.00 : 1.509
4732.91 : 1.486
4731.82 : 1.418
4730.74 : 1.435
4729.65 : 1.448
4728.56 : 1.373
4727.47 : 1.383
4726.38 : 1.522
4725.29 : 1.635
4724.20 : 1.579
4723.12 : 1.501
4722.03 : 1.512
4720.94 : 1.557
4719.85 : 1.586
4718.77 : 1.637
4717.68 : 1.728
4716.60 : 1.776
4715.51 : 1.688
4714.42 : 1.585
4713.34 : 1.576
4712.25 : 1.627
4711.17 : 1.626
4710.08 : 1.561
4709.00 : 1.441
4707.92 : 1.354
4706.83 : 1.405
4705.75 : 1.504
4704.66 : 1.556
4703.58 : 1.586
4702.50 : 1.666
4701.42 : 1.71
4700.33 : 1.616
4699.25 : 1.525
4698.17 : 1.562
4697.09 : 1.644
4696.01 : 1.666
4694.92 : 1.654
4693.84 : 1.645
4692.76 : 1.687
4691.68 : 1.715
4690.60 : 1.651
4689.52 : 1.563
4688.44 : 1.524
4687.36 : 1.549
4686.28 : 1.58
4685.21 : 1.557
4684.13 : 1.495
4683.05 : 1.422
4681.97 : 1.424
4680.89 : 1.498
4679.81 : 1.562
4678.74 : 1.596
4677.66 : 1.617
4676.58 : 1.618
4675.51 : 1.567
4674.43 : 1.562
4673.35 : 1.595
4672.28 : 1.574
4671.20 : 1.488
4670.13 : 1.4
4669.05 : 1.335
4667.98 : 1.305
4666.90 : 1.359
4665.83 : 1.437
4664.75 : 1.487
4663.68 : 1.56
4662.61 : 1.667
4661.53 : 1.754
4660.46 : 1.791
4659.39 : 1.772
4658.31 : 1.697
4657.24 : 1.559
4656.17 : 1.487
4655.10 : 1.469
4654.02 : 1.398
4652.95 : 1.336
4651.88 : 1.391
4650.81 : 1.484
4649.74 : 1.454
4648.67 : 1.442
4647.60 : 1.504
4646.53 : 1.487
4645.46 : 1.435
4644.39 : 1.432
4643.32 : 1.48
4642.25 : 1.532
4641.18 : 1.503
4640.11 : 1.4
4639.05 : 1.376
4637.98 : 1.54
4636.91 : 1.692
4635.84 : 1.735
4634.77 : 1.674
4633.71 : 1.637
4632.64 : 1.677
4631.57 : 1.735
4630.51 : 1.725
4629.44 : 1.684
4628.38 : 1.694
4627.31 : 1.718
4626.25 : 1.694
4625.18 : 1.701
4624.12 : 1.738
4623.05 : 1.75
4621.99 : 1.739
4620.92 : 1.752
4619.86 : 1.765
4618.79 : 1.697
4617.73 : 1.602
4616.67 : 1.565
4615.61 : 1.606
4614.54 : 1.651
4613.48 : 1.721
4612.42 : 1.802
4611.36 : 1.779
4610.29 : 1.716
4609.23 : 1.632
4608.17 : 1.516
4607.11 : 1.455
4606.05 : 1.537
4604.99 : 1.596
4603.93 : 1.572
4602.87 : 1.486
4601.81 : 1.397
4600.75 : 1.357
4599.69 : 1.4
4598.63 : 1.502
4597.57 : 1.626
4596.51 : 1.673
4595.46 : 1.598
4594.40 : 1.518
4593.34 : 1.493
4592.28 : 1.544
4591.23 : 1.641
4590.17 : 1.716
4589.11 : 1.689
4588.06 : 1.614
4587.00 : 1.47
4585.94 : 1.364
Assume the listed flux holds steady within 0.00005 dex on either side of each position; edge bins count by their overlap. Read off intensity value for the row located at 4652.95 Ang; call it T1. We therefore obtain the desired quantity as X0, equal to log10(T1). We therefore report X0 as 0.126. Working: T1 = 1.336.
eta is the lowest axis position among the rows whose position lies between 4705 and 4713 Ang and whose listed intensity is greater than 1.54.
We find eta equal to 4710.08 Ang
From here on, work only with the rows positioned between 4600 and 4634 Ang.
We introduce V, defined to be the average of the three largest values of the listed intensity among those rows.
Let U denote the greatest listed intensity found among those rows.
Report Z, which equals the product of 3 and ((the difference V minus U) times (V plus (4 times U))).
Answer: -0.5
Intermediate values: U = 1.802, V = 1.78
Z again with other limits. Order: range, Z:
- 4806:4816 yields -0.2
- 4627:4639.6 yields -0.1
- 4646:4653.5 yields -0.3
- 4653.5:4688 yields -0.5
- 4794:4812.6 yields -1.2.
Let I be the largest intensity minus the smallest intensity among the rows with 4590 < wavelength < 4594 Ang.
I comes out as 0.22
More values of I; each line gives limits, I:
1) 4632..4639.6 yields 0.36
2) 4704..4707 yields 0.15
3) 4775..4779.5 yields 0.09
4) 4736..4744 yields 0.09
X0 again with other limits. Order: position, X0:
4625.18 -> 0.231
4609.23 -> 0.213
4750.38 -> 0.115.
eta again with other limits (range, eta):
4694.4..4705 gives 4694.92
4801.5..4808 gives 4803.18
